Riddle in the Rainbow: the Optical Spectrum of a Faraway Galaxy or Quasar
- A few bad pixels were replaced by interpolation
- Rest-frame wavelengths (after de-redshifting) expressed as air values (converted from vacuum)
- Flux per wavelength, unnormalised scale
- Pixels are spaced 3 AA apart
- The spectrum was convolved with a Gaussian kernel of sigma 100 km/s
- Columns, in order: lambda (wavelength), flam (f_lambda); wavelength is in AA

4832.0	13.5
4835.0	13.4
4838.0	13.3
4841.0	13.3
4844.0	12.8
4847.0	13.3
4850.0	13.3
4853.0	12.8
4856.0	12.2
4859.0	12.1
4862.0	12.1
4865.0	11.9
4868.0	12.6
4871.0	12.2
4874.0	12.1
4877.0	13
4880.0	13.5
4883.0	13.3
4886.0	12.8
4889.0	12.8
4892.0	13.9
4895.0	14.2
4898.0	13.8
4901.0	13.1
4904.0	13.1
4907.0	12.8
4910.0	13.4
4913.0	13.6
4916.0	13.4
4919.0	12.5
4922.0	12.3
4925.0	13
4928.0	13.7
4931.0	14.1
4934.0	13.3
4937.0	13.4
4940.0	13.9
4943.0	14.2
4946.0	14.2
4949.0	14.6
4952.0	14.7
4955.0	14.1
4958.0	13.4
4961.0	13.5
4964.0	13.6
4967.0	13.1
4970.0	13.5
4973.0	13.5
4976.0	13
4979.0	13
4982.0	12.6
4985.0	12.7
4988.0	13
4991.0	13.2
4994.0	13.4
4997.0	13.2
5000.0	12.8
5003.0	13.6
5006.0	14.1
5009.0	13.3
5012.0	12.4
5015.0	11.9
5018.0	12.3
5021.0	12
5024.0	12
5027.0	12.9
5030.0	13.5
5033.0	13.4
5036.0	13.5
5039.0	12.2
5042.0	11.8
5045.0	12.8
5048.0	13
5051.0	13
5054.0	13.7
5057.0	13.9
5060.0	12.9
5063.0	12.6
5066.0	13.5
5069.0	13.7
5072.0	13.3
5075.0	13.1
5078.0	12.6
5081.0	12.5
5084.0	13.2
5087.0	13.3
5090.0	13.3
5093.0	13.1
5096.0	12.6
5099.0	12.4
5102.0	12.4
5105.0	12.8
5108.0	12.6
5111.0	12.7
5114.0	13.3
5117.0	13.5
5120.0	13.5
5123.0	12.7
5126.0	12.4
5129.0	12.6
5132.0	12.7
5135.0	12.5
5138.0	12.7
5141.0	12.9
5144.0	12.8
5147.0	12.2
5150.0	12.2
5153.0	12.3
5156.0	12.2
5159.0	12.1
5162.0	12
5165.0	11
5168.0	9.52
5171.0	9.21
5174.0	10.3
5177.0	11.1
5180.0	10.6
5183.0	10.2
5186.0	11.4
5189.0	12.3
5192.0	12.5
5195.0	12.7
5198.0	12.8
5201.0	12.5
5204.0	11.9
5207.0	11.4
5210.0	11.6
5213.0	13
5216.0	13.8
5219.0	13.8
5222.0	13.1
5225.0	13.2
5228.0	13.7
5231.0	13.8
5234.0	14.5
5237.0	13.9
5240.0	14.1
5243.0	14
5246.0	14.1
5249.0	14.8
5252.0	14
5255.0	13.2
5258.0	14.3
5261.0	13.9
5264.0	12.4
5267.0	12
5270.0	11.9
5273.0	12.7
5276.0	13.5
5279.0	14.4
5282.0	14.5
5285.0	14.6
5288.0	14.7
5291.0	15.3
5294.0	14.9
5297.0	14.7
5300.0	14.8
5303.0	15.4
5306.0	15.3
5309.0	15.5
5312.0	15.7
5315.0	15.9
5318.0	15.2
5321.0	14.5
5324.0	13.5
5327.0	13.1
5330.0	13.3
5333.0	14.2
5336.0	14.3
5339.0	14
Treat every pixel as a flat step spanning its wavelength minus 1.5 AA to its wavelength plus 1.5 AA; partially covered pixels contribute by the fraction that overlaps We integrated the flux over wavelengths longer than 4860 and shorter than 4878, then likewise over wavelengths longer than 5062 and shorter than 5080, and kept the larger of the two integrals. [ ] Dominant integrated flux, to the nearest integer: 236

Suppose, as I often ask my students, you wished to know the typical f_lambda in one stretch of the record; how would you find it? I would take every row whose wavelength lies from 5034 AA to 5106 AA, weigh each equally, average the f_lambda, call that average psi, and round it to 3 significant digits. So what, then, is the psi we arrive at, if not 13.0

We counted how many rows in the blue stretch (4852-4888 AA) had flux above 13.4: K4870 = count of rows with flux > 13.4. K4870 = 1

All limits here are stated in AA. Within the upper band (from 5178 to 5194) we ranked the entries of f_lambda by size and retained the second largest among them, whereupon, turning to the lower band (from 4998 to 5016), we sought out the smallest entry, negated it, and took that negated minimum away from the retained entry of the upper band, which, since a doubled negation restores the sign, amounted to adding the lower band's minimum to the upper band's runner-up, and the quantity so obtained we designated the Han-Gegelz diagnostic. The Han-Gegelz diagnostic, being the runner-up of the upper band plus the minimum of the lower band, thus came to 24.2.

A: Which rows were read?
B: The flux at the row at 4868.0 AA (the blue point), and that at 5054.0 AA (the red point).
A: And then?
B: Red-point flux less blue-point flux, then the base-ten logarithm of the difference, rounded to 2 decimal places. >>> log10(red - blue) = 0.04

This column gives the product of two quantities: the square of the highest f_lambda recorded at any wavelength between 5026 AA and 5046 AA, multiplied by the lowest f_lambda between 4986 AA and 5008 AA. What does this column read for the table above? 2333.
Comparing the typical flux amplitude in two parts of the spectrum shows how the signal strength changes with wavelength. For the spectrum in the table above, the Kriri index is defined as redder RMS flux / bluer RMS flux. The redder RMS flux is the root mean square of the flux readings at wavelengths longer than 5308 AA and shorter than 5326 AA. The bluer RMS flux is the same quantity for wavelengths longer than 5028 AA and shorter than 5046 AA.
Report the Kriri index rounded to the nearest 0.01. 1.17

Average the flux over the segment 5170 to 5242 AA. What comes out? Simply 12.4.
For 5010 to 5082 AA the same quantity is 12.9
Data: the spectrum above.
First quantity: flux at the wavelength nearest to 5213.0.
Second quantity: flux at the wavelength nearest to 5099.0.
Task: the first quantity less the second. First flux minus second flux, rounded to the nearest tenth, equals 0.6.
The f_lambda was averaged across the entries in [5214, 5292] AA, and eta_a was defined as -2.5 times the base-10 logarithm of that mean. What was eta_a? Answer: -2.85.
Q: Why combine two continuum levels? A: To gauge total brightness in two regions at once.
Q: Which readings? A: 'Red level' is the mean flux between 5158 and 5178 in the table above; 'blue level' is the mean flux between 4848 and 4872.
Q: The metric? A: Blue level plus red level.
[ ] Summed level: 23.1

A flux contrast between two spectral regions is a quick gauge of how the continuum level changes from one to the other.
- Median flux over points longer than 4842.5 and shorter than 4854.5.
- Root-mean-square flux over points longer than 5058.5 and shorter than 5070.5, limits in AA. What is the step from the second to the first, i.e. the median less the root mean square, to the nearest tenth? -0.1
